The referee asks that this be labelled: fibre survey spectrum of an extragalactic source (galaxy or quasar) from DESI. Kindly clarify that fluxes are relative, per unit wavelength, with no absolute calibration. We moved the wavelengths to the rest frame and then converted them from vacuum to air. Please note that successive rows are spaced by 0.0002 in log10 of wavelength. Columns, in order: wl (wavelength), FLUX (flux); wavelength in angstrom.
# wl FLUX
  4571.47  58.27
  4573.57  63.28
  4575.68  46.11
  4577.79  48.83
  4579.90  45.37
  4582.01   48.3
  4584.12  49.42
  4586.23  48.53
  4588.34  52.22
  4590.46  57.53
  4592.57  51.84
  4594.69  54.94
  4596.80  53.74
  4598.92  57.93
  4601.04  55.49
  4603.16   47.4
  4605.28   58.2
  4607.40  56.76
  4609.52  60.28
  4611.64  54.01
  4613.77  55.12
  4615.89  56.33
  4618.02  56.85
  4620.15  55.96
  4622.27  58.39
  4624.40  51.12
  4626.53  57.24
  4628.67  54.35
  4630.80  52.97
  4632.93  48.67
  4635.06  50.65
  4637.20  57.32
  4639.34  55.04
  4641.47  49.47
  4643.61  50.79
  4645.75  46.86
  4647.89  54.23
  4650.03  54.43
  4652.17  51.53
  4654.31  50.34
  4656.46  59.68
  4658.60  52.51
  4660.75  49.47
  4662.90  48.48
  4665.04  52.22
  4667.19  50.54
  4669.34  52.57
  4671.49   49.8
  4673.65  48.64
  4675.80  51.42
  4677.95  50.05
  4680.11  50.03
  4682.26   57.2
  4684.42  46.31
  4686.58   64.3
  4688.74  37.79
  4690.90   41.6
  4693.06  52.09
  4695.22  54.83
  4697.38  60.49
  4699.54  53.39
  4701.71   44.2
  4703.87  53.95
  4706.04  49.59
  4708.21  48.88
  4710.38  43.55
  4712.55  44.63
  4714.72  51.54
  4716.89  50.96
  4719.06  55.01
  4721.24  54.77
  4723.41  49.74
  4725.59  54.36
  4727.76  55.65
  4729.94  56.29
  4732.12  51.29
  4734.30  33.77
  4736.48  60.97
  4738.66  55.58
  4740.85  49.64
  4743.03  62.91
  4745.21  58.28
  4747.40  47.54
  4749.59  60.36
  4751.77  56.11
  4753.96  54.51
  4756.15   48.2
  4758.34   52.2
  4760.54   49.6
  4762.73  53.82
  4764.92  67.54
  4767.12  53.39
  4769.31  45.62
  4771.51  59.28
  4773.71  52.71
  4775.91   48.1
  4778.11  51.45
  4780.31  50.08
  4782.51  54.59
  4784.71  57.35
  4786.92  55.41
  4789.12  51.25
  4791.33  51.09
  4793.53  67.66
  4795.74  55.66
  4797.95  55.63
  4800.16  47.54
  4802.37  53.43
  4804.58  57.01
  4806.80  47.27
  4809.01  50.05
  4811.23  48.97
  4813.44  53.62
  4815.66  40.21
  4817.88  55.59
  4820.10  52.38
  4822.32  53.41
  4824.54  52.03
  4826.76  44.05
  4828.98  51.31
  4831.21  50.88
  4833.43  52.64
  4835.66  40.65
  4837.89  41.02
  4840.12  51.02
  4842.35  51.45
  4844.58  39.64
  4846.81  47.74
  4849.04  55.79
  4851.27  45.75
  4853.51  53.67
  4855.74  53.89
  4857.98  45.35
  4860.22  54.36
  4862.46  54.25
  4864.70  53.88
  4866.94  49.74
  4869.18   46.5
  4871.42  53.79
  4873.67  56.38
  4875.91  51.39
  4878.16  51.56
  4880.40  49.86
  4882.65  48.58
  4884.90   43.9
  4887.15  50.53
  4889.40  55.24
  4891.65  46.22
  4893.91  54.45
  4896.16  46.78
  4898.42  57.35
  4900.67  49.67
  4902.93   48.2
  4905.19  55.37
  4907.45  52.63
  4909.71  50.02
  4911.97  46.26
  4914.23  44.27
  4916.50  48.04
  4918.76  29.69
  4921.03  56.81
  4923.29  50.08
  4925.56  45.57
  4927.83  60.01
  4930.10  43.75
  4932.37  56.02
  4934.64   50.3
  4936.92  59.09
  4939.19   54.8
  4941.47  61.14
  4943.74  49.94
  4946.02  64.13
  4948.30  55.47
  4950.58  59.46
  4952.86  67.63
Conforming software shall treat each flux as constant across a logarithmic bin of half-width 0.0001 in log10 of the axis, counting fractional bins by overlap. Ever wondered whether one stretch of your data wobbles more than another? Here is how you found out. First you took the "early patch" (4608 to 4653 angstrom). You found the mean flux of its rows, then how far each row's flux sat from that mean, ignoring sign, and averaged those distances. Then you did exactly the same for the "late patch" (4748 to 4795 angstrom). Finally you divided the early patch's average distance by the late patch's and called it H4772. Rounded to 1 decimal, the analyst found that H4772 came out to 0.7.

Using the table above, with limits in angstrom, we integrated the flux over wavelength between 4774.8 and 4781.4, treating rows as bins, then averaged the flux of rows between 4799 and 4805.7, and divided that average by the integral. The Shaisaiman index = 0.160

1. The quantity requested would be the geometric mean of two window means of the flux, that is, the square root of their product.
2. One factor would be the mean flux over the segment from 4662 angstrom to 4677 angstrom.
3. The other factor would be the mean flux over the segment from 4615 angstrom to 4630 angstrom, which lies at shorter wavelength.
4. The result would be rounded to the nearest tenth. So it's 53.1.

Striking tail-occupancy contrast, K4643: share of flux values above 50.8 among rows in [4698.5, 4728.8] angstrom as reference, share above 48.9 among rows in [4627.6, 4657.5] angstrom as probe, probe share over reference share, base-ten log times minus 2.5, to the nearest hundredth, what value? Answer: -0.44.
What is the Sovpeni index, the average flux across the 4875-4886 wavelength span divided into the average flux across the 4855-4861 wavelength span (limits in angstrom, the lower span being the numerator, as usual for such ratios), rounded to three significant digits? 1.04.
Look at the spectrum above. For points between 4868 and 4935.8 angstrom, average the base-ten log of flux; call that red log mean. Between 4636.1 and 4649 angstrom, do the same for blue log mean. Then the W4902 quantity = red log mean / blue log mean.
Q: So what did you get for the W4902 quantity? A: 0.99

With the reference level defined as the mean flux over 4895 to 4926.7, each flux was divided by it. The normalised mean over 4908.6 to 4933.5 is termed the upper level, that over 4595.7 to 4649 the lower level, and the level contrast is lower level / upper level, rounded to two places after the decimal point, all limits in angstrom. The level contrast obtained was 1.12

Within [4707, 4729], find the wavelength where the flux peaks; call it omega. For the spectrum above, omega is 4727.76 angstrom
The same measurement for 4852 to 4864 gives 4860.22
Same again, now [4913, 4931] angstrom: 4927.83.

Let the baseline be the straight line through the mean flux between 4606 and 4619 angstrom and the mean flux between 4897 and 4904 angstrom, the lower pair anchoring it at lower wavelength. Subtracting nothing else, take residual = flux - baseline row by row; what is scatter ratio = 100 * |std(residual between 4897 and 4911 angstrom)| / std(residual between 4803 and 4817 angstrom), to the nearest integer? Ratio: 62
